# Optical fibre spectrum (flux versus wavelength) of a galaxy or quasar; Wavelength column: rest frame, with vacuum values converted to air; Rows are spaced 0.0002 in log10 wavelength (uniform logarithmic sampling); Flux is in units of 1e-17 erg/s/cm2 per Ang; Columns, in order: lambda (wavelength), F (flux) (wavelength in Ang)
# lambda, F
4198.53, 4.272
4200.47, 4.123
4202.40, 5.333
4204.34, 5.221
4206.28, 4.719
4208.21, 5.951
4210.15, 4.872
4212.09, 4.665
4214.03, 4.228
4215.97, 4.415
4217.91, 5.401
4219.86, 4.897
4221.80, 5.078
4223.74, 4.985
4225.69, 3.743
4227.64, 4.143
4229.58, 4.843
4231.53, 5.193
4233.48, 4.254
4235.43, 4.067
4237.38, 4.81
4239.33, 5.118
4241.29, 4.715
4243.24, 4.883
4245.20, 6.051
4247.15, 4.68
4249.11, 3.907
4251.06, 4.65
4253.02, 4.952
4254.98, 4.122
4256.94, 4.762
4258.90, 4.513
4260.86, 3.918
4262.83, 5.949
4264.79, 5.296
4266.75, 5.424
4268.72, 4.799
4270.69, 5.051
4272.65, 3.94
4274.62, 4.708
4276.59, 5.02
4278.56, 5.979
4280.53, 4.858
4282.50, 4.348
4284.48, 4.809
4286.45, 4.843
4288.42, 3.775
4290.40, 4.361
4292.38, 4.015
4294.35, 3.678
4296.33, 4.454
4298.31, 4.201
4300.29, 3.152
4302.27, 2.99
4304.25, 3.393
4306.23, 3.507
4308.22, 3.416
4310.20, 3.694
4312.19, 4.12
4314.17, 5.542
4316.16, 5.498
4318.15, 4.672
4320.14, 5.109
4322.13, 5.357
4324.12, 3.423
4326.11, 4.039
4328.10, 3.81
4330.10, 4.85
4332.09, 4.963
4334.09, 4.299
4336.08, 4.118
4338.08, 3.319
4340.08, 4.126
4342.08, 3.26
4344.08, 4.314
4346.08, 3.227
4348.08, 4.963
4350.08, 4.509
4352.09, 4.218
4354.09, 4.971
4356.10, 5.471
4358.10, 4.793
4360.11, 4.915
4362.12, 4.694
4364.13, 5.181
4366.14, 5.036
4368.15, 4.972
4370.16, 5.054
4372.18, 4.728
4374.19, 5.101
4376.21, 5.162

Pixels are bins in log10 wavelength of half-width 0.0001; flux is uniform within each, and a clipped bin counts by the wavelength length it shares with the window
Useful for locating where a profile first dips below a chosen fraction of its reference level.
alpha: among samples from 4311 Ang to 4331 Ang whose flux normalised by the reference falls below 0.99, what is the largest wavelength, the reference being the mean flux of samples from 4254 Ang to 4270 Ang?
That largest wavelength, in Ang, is 4328.10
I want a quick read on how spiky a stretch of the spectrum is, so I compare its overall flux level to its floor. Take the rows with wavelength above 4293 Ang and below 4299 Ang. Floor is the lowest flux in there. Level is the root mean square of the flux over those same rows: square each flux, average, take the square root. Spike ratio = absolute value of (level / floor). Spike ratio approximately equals 1.12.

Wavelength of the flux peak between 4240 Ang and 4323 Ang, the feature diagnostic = 4245.20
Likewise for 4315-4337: 4316.16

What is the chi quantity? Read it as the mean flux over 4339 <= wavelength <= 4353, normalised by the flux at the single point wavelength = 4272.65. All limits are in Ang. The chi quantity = 1.04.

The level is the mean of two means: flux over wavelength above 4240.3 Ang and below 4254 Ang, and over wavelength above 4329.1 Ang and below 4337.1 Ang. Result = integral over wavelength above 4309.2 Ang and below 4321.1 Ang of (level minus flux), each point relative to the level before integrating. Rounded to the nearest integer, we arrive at -1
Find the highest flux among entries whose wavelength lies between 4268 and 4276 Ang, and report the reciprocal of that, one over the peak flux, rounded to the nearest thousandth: 0.198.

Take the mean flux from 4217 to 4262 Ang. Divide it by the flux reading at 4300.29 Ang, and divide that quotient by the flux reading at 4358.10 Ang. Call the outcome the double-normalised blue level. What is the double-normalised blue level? 0.31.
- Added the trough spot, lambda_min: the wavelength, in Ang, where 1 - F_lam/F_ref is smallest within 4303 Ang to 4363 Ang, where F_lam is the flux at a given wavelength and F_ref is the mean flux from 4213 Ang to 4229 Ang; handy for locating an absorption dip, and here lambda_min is 4314.17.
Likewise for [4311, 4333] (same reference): 4314.17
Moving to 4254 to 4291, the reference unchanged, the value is 4278.56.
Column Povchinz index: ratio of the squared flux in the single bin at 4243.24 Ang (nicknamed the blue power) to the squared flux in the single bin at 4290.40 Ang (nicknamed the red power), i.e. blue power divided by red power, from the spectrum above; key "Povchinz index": 1.3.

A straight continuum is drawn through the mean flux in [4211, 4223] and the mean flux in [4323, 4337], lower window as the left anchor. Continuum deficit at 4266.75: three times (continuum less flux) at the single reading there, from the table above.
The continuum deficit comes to -3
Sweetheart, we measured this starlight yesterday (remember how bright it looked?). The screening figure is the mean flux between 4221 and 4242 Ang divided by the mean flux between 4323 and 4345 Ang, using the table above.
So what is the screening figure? 1.14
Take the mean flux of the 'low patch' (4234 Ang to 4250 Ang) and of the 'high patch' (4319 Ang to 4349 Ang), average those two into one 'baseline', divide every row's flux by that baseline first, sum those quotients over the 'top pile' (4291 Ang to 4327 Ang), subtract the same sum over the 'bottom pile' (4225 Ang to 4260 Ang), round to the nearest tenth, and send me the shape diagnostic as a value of -2.0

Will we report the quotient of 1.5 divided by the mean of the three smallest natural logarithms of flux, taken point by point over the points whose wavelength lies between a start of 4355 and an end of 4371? 0.956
